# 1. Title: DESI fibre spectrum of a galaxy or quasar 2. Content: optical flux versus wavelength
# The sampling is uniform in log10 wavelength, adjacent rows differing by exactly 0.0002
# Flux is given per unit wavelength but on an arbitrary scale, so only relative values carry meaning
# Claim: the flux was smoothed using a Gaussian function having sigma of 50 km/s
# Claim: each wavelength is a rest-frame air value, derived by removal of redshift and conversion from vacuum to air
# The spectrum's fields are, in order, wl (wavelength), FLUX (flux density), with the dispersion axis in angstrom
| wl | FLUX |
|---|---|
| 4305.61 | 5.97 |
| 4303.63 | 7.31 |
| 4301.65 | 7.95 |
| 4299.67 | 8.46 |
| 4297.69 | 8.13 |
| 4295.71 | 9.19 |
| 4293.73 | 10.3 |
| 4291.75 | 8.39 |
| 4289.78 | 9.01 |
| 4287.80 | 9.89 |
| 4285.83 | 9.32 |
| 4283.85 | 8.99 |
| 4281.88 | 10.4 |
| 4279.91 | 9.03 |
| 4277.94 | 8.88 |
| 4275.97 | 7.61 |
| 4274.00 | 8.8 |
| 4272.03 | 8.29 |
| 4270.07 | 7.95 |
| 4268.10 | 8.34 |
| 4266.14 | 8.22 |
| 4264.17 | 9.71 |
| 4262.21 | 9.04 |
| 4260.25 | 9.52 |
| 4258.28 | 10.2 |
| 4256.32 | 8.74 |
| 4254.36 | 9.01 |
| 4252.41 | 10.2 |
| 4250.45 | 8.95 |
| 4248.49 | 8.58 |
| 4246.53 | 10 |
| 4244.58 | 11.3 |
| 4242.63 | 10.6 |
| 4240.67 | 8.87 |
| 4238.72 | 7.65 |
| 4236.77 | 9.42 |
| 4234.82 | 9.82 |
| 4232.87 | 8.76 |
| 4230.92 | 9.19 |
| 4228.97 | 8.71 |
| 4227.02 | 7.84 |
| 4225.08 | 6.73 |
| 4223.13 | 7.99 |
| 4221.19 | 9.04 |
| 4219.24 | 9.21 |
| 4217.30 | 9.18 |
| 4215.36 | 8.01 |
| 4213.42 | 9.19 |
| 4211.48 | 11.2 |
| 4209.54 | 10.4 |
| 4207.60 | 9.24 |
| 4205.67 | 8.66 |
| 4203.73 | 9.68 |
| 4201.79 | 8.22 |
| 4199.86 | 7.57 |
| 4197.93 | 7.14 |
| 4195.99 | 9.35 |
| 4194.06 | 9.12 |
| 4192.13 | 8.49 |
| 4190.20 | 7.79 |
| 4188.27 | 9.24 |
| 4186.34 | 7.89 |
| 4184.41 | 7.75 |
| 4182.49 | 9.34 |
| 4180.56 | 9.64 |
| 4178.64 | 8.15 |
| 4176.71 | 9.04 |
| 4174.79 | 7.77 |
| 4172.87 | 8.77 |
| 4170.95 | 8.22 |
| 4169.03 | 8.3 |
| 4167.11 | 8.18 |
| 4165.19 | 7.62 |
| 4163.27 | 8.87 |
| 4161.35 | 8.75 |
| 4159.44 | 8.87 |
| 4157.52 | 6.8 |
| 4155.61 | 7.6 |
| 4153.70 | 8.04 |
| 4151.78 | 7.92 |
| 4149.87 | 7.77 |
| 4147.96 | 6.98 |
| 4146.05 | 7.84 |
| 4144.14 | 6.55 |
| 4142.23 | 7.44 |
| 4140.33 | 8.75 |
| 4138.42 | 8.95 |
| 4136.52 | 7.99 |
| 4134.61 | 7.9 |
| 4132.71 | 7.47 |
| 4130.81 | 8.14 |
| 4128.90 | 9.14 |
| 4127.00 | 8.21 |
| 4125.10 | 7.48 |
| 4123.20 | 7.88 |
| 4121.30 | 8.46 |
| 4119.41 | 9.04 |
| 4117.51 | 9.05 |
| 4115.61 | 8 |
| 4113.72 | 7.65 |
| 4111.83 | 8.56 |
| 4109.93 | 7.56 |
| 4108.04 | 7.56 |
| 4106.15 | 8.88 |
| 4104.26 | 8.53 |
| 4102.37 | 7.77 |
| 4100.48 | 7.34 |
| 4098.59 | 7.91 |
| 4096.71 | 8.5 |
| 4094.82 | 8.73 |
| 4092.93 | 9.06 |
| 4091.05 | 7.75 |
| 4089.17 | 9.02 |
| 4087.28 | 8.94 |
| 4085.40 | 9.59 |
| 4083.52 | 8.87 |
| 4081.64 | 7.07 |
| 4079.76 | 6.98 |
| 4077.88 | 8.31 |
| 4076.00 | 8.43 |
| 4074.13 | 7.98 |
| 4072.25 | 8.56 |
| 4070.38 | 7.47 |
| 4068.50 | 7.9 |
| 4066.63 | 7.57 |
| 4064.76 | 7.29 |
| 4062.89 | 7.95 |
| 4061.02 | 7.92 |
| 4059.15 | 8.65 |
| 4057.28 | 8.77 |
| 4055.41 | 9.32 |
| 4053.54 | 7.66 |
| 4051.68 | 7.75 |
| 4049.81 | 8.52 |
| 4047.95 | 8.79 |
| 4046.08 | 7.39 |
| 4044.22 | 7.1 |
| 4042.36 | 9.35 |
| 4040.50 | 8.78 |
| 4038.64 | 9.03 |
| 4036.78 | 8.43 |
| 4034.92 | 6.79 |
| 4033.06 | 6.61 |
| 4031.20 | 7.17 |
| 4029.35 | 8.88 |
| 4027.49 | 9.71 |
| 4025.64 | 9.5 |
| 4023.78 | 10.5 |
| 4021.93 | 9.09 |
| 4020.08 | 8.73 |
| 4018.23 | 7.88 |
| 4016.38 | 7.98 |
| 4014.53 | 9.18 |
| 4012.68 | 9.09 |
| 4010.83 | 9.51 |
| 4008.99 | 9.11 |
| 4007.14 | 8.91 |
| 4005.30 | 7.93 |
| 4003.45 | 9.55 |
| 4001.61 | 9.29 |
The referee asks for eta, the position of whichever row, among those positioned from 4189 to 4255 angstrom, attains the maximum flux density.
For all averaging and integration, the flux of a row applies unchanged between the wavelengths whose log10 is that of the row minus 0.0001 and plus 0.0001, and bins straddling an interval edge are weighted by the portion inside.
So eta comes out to 4244.58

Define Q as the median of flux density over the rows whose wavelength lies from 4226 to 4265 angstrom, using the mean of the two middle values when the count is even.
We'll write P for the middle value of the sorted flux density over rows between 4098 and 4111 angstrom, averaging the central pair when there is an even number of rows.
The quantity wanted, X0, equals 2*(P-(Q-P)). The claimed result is 13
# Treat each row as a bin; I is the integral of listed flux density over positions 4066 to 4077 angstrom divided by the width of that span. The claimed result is 8.00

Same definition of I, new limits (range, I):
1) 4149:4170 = 8.07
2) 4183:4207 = 8.44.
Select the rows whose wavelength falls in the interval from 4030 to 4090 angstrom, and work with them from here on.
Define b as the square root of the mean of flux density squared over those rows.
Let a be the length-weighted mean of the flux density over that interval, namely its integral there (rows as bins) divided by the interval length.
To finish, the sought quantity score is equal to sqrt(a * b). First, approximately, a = 8.1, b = 8.2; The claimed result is 8.1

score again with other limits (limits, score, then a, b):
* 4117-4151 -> 8.1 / 8.0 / 8.1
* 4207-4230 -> 8.9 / 8.9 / 9.0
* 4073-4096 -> 8.4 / 8.4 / 8.4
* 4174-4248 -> 8.9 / 8.9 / 8.9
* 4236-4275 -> 9.2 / 9.2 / 9.2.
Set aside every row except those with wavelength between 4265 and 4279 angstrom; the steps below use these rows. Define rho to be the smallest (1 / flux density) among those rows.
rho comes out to 0.113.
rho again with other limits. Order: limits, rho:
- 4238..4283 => 0.088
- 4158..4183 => 0.104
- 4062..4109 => 0.104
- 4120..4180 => 0.109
